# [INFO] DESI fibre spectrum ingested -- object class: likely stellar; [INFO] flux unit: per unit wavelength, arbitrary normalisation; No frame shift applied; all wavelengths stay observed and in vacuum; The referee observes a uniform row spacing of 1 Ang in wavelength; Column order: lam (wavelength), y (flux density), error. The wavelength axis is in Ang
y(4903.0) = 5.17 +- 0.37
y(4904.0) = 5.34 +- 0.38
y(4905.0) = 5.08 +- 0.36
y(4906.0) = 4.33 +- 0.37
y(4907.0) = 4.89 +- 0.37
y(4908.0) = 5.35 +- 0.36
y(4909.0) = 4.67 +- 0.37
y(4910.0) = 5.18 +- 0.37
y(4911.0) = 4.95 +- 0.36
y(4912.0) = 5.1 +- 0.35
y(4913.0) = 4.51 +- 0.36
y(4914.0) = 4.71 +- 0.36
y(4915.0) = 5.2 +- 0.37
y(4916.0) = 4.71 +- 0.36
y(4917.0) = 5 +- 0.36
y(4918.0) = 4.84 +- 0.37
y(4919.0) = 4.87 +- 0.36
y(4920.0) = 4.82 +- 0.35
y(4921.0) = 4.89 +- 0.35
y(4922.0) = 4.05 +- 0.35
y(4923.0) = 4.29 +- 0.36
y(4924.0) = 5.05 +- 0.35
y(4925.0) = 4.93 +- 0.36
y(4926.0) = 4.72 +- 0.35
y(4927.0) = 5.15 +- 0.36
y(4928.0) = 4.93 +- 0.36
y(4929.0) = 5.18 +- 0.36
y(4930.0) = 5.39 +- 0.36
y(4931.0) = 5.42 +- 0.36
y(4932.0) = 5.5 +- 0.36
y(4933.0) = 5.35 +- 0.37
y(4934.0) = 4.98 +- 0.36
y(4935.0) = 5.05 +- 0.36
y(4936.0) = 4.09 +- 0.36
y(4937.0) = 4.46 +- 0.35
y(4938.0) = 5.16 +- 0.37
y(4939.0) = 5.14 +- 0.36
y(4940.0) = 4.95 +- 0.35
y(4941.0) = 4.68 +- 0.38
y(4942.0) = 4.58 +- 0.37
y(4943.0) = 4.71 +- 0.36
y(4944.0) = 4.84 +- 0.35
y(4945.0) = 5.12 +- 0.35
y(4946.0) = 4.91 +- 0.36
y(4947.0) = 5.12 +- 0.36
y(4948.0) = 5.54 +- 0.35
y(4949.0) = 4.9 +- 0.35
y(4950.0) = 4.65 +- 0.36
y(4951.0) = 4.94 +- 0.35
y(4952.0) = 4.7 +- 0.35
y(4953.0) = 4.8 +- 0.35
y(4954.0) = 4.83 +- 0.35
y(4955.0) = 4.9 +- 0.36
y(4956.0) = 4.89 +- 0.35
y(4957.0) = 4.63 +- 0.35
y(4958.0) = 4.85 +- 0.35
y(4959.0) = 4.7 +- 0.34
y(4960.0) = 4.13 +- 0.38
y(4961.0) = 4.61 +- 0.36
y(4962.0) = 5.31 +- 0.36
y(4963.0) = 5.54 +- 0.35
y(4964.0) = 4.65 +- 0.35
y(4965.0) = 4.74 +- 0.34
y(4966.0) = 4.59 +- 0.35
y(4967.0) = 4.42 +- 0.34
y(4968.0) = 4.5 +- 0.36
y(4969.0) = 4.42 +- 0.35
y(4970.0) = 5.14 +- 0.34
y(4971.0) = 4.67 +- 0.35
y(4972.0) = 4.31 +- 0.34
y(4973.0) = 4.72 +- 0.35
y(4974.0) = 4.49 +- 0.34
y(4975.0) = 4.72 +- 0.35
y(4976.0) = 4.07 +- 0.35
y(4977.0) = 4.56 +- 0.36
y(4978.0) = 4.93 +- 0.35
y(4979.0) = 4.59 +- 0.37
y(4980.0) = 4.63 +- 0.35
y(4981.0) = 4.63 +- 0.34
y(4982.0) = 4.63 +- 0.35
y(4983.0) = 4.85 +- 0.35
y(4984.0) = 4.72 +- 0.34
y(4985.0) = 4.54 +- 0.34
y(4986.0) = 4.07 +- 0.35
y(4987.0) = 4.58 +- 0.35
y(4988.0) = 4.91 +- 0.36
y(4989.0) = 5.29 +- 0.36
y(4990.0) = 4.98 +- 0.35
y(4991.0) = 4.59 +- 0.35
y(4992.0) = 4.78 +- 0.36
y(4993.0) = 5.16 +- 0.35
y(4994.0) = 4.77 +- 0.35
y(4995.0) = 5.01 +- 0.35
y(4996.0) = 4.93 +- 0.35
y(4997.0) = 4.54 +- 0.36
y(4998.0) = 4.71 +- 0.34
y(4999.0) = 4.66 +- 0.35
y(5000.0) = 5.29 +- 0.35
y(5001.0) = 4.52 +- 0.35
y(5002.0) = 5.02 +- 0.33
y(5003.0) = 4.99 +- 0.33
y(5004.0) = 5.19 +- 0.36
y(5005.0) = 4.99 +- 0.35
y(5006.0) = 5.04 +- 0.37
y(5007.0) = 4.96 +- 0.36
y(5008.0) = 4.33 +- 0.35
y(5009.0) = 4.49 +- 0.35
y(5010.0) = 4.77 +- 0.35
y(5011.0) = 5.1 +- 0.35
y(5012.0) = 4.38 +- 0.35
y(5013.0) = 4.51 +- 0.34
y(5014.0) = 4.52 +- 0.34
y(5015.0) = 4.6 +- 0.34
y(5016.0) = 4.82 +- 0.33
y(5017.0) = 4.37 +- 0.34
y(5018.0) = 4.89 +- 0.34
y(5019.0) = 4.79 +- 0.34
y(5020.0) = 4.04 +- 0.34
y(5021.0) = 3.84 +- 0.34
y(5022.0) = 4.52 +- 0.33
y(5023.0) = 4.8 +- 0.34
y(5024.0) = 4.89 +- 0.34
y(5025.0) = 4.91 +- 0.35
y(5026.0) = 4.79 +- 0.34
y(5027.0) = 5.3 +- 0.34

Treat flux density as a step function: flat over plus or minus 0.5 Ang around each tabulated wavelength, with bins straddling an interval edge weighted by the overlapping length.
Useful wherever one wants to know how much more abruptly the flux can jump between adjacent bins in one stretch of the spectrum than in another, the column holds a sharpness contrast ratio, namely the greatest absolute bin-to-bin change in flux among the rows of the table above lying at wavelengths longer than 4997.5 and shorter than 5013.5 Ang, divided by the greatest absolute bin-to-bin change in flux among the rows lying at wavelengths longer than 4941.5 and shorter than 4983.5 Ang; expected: 0.87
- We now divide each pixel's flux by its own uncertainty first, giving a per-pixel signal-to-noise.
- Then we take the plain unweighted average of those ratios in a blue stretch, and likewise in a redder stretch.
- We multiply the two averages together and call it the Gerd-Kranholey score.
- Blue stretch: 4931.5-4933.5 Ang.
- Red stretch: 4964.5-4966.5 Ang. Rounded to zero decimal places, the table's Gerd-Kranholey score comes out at 201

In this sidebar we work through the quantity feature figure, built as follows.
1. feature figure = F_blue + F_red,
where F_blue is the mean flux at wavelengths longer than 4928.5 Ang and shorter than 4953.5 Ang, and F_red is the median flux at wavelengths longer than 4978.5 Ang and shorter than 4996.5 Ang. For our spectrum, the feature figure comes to 9.71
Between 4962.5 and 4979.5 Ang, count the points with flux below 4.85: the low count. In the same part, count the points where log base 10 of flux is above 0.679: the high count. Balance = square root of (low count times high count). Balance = 6.5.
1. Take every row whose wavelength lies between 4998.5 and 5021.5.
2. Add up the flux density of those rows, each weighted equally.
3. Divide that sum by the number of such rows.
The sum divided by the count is 4.70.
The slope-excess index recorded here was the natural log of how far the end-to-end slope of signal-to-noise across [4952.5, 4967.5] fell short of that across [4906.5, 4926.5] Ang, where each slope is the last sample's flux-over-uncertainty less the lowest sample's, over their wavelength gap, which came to -2.7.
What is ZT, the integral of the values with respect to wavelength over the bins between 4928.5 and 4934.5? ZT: 31.8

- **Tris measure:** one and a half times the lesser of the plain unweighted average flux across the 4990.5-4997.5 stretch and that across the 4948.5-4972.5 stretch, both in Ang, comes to 7.11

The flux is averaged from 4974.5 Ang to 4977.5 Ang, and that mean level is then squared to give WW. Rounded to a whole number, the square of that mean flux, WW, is 20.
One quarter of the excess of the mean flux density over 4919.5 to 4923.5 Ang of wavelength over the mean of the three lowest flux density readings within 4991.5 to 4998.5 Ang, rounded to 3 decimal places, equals -0.040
